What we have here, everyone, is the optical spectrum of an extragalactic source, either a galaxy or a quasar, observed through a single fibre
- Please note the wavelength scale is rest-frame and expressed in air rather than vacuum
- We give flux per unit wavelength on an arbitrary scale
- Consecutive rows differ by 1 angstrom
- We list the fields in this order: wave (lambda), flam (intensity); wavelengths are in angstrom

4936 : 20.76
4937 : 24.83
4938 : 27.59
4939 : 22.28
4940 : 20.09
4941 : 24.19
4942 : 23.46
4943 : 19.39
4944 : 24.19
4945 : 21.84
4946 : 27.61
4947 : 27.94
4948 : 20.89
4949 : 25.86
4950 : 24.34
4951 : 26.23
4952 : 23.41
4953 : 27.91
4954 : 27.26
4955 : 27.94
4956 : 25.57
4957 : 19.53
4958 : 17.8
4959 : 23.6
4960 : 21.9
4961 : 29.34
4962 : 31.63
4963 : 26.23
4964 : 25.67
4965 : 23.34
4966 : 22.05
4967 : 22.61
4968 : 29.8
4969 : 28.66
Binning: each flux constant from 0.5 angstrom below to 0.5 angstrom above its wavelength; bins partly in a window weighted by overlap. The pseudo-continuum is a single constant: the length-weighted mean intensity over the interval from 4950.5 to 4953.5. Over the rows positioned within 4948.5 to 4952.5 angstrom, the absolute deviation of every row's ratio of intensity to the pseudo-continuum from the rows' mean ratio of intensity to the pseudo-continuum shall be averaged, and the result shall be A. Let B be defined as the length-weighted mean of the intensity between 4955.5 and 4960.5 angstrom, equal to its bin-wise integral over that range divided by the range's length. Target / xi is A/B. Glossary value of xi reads 0.0019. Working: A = 0.042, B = 21.7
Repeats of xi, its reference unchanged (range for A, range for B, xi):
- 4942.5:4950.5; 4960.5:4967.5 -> 0.0037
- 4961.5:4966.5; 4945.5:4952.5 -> 0.0039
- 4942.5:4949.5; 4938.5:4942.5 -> 0.0048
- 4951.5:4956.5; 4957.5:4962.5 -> 0.0024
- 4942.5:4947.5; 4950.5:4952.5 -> 0.0045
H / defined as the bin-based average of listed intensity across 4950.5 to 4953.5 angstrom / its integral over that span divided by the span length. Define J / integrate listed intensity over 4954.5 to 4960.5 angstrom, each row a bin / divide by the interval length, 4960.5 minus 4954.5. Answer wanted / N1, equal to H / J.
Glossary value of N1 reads 1.14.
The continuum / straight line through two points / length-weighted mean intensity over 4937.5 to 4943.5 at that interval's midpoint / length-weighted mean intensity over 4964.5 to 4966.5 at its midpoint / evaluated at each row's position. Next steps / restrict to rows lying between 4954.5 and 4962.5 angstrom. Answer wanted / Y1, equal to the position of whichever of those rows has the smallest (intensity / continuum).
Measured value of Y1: 4958 angstrom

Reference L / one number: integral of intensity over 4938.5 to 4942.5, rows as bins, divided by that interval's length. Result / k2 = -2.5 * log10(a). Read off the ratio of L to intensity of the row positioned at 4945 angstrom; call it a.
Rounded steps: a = 1.03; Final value -0.03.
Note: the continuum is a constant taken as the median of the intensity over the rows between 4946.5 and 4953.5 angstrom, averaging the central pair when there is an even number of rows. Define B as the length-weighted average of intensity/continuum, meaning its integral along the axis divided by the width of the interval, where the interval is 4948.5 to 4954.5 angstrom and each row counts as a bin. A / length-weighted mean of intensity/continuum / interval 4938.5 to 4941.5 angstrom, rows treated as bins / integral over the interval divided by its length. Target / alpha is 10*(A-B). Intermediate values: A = 0.86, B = 1.00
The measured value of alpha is -1.4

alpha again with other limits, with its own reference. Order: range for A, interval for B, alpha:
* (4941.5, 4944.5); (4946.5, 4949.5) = -1.0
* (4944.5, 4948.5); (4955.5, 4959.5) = 1.1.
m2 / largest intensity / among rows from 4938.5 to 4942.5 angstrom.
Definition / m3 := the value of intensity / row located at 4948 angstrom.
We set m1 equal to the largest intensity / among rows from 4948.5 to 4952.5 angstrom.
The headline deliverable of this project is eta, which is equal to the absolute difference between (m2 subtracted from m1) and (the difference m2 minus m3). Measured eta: 1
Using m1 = 26.23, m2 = 24.19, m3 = 20.89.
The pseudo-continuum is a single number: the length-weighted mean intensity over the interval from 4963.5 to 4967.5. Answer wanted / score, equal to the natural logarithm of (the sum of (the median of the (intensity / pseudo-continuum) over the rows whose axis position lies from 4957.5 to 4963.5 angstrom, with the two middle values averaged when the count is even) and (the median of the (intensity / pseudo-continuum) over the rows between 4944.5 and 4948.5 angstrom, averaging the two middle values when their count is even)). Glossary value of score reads 0.75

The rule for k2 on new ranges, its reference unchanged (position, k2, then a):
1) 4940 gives -0.12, 1.12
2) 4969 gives 0.26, 0.79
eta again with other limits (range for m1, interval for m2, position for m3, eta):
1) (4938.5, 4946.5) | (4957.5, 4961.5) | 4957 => 12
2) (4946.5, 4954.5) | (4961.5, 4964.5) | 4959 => 12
